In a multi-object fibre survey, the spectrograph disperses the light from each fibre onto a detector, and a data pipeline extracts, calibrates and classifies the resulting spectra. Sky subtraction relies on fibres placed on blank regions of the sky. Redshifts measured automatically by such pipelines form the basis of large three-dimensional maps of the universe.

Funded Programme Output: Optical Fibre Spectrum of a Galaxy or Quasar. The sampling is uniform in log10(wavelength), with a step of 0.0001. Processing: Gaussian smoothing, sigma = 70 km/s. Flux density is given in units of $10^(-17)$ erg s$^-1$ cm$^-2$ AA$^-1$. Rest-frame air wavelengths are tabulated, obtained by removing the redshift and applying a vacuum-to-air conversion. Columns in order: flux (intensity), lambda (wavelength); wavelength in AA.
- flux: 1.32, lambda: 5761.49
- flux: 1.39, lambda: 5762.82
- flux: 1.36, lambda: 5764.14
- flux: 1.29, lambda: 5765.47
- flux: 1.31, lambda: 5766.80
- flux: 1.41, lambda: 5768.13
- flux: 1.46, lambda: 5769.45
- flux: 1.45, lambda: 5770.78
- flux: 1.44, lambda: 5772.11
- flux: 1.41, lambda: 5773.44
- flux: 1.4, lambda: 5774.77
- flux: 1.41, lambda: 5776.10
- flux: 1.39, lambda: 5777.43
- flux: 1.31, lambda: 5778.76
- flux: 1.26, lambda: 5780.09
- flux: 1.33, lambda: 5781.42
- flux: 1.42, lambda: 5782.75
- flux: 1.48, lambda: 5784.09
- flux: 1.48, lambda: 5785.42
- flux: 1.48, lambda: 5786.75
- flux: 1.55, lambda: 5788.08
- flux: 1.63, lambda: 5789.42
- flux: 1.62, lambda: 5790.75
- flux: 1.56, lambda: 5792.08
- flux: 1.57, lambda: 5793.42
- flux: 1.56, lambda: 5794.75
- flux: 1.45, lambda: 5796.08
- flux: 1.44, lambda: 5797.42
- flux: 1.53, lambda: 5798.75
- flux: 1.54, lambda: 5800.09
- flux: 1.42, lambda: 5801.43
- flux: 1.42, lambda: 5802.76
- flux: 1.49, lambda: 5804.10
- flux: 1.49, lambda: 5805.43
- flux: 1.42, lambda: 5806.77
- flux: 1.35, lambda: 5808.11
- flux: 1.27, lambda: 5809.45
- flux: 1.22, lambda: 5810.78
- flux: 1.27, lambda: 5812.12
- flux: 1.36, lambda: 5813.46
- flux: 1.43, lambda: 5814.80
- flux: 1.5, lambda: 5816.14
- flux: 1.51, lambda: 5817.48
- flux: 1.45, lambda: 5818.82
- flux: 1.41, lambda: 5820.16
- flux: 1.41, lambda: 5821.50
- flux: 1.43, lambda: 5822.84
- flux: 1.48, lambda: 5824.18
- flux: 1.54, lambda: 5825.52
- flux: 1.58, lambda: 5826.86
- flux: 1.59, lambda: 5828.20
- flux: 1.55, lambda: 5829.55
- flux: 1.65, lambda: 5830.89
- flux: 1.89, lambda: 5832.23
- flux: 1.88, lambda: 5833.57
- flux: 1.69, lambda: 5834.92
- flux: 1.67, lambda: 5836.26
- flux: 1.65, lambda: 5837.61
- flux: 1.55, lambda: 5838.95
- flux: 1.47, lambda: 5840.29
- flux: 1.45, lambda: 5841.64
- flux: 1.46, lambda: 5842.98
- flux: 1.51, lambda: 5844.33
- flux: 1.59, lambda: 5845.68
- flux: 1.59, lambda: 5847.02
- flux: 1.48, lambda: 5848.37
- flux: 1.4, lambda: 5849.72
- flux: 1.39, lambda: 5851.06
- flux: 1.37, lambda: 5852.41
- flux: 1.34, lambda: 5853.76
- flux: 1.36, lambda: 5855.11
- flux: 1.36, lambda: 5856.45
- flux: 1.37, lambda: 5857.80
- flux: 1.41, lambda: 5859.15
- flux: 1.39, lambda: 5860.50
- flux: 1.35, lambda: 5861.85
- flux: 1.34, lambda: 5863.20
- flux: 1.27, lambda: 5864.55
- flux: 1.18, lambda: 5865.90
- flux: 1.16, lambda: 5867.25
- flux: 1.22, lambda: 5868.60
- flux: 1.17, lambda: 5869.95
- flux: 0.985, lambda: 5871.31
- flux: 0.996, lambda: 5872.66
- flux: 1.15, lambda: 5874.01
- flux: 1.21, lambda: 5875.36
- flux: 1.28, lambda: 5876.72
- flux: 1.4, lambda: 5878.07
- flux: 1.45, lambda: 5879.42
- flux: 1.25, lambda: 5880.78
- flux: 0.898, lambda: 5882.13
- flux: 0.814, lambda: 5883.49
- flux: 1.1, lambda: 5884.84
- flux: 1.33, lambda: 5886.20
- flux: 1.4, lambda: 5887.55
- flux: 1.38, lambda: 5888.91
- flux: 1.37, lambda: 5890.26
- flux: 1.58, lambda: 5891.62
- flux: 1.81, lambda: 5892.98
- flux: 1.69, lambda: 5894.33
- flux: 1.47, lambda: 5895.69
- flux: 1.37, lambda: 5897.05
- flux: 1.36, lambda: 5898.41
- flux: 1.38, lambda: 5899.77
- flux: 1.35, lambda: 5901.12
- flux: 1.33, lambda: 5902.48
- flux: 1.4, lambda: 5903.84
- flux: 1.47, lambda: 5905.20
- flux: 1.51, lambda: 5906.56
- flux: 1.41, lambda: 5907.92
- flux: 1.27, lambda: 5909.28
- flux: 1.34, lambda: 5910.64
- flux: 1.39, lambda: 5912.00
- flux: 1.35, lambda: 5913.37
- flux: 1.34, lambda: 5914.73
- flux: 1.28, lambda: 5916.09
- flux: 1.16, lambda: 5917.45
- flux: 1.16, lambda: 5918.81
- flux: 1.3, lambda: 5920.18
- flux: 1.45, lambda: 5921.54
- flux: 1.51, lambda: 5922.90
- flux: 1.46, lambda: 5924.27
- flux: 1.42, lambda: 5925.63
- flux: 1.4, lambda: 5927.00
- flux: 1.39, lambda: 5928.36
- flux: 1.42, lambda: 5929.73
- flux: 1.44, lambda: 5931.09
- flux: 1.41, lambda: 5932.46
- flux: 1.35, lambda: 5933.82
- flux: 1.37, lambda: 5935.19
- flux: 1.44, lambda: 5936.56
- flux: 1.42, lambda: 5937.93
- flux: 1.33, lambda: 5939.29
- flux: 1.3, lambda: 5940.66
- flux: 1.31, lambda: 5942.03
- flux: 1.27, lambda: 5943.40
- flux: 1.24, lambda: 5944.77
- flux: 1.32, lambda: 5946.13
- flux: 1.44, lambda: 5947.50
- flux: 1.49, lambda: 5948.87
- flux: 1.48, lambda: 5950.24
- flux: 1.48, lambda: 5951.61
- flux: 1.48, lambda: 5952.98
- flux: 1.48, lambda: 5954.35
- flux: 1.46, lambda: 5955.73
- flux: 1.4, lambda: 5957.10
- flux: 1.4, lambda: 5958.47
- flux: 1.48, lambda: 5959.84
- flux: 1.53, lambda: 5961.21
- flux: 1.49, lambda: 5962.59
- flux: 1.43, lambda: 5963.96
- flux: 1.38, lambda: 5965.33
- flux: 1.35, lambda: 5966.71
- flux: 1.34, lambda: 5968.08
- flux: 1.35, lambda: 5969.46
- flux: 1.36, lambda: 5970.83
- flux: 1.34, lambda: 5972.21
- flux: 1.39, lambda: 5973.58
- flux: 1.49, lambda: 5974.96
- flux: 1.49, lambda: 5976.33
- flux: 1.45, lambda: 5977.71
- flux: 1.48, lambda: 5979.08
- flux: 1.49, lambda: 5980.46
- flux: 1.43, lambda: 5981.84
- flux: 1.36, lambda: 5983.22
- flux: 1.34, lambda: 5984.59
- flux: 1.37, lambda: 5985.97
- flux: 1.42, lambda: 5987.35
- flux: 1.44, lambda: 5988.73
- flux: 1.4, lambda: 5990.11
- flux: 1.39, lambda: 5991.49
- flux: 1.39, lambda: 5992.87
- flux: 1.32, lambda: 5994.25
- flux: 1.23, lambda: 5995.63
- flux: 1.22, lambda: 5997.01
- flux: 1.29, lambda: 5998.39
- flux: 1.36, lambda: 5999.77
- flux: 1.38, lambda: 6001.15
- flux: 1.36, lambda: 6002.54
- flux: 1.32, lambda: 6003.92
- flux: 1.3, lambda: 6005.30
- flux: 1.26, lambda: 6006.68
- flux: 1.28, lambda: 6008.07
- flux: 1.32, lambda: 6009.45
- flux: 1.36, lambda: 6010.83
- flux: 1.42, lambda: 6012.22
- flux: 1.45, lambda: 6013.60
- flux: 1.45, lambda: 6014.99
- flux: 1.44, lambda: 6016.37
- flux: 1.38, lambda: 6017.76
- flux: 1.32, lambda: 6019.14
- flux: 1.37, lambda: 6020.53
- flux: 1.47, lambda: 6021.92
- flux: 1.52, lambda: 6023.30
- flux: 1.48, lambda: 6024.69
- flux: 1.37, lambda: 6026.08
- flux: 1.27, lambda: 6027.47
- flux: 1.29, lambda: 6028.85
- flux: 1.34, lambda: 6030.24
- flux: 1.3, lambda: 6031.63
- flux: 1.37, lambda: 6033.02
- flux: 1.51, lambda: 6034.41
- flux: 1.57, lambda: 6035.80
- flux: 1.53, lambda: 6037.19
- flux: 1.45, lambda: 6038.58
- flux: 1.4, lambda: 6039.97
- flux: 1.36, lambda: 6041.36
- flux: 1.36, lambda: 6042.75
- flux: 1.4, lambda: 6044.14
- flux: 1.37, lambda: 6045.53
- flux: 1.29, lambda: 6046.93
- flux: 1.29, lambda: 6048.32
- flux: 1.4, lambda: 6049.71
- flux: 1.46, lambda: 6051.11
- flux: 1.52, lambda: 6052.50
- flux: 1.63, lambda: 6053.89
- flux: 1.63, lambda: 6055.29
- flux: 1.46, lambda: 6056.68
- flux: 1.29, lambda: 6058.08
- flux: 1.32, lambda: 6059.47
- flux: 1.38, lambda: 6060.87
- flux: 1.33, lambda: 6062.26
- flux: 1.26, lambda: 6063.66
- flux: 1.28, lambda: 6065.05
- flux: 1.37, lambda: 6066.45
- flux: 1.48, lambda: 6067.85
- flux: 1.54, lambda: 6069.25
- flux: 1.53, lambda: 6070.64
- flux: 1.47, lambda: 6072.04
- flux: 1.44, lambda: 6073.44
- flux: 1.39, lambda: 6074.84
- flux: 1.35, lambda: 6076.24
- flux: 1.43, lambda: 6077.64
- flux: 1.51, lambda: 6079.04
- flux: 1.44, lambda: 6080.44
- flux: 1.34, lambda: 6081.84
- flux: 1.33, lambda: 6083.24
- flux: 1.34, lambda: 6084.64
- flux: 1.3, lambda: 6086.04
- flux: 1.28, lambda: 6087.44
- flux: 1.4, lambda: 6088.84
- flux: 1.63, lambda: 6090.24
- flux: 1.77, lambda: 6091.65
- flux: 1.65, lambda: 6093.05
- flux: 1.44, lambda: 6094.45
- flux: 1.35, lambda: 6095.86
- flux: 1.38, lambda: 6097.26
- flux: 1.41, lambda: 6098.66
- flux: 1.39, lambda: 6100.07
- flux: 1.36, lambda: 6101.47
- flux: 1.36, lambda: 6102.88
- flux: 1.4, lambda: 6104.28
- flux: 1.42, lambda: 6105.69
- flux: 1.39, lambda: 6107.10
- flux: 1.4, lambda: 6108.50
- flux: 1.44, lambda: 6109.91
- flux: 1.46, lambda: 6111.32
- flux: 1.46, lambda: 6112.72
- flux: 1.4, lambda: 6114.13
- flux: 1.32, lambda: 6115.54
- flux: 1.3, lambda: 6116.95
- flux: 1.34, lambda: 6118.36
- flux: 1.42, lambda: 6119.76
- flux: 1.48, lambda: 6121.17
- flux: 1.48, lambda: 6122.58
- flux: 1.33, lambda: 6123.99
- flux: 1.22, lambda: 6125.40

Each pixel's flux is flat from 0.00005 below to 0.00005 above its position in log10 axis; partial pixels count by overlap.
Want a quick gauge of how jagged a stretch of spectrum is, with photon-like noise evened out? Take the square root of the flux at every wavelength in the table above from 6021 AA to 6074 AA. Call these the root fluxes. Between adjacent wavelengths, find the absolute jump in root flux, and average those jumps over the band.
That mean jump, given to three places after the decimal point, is 0.026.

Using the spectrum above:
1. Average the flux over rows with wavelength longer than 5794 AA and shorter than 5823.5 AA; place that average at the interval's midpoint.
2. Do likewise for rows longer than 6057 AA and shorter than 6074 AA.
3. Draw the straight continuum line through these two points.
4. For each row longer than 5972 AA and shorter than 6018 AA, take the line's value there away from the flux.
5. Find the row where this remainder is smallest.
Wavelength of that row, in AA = 5997.01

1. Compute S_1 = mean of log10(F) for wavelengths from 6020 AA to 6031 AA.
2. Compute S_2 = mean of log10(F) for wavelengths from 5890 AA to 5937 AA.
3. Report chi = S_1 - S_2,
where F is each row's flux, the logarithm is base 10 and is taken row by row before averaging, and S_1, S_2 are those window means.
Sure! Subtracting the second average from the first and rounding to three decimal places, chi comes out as -0.004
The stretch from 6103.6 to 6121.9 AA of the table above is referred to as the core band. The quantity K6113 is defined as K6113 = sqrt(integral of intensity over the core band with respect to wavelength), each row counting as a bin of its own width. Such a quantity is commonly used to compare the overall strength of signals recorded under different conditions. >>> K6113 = 5.07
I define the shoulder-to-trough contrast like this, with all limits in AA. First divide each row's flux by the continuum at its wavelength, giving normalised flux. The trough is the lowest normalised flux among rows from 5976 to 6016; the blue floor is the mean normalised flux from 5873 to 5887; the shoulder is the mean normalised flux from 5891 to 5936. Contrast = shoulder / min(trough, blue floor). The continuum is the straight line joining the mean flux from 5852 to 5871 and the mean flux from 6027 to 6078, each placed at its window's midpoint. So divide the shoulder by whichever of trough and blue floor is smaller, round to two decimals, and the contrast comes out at 1.19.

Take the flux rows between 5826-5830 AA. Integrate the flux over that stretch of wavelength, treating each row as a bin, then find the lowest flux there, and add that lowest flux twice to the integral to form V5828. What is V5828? 9.4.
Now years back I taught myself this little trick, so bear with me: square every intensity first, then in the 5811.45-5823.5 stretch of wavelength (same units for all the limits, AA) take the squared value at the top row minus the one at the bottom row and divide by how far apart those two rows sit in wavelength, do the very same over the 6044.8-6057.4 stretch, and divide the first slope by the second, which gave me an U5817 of 1.8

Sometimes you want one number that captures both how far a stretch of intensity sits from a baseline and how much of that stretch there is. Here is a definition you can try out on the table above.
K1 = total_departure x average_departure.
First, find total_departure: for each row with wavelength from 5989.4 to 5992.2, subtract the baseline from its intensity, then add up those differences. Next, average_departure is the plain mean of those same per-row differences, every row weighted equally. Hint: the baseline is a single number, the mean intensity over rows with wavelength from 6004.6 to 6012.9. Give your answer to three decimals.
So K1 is 0.010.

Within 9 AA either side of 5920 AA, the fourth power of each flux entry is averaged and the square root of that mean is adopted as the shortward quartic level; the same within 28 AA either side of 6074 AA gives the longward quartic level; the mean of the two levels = 1.965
